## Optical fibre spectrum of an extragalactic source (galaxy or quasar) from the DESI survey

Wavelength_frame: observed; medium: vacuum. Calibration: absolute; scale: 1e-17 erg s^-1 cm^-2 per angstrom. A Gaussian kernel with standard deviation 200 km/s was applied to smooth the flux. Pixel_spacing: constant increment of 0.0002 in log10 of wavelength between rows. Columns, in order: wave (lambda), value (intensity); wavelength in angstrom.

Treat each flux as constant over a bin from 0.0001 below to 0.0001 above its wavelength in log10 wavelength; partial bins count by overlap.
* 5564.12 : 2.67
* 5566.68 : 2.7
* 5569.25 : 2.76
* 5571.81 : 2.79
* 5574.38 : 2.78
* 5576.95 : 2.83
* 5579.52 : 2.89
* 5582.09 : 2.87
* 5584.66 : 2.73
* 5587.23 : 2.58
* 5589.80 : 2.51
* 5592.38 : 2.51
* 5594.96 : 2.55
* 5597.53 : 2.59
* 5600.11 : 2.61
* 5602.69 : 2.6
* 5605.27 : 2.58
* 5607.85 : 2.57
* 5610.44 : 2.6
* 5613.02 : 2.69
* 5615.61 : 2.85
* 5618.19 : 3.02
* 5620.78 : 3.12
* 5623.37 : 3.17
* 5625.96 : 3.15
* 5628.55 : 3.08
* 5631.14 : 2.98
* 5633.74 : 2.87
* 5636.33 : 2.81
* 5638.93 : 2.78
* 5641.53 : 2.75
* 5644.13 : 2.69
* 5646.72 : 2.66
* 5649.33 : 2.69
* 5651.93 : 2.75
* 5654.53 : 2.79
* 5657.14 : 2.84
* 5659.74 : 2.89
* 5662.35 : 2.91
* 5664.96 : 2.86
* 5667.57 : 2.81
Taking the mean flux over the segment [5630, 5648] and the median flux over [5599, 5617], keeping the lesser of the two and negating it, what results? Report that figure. -2.60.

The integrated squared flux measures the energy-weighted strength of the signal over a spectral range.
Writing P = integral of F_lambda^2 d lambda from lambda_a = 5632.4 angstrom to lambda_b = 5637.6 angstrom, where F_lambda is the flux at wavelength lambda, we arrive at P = 42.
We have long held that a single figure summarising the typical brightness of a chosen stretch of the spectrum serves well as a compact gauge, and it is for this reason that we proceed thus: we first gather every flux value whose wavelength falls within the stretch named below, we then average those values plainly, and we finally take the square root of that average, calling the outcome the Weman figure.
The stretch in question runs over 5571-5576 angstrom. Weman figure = 1.669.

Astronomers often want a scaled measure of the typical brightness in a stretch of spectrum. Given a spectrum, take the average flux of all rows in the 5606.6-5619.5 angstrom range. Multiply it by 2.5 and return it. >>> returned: 6.9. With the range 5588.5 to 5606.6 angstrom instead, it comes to 6.4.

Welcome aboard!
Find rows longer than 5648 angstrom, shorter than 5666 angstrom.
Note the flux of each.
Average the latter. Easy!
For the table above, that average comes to 2.82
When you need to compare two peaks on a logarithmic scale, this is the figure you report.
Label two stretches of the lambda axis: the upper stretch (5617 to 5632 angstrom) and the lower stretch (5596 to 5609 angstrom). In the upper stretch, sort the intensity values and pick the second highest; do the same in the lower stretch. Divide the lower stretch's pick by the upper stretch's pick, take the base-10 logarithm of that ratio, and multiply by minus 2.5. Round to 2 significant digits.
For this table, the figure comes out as 0.21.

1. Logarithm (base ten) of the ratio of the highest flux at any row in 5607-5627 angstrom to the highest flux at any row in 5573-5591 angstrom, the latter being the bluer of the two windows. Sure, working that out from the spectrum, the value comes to 0.04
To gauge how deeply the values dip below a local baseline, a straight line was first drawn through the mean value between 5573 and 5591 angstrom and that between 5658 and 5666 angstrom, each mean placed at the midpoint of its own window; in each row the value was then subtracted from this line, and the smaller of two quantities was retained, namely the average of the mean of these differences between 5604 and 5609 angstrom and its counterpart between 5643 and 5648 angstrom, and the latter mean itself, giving 0.18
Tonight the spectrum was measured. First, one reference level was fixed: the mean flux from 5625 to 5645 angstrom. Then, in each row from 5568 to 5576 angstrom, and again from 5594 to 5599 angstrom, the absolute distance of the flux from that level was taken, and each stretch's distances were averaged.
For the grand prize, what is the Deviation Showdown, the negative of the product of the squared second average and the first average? -0.011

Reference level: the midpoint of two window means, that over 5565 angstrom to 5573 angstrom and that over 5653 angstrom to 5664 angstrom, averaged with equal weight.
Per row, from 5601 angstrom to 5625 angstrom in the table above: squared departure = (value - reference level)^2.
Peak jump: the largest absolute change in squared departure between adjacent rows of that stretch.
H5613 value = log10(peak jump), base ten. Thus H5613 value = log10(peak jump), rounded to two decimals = -1.27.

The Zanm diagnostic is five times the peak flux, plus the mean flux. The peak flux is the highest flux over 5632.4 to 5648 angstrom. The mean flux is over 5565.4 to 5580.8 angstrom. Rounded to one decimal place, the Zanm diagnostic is 17.1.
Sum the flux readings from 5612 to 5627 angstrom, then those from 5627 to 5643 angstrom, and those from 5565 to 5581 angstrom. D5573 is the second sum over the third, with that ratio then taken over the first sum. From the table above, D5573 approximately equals 0.057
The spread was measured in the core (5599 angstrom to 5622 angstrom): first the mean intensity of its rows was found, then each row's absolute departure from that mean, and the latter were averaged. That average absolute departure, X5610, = 0.17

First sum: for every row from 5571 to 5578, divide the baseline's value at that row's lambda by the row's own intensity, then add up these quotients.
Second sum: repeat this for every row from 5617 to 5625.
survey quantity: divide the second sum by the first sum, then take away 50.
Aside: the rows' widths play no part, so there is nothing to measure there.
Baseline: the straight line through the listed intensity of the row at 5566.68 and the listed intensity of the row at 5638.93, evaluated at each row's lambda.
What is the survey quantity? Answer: -49.1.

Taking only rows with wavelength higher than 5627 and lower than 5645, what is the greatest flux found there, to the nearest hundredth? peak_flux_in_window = 3.08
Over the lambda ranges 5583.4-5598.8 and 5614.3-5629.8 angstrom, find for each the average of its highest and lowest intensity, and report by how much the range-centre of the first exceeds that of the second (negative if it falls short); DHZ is -0.4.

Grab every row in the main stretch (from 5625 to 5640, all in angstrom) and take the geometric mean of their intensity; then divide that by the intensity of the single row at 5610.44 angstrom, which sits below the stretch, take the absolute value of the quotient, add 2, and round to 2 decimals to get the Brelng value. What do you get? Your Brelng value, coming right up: 3.13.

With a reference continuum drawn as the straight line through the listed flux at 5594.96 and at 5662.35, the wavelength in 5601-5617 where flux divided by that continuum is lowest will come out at 5607.85 angstrom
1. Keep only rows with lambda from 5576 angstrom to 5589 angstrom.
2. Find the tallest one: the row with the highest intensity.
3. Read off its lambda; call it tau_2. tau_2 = 5579.52 angstrom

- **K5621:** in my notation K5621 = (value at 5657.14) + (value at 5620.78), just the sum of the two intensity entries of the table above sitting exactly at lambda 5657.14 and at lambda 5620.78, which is 5.96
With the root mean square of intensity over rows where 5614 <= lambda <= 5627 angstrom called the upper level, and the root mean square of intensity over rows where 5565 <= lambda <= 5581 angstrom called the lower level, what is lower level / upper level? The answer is 0.91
